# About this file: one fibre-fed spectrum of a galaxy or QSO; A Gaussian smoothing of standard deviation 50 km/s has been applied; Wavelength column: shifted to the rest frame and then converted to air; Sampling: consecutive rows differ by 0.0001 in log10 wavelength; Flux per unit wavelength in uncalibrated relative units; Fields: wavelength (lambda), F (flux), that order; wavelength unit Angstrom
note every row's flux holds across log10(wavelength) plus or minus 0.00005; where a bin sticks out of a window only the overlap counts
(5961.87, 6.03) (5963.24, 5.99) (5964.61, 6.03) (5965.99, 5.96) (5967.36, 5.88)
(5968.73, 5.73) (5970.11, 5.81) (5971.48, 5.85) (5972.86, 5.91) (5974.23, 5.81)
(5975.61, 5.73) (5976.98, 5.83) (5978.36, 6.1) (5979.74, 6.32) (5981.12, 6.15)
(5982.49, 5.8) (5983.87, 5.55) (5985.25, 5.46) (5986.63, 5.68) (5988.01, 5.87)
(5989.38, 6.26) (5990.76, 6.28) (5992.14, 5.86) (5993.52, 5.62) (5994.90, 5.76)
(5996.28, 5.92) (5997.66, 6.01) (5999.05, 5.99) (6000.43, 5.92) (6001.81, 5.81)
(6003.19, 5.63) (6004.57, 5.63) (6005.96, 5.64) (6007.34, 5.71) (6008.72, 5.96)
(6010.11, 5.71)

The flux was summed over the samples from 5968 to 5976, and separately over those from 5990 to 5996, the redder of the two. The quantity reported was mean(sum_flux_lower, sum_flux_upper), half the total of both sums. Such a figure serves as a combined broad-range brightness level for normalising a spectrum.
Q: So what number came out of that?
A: 29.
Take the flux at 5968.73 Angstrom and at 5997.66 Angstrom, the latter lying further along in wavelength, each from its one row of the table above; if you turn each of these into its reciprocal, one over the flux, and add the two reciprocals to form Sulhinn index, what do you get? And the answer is 0.341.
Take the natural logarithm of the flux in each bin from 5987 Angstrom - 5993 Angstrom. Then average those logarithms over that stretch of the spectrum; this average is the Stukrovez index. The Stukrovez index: 1.80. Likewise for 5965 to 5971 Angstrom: 1.77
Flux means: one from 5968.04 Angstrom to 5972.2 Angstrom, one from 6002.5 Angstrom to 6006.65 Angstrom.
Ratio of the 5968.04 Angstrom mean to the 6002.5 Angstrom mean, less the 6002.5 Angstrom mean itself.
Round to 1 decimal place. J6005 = -4.6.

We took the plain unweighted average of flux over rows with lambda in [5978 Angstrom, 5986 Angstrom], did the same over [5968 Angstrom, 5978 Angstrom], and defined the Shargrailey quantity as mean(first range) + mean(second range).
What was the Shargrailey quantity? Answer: 11.7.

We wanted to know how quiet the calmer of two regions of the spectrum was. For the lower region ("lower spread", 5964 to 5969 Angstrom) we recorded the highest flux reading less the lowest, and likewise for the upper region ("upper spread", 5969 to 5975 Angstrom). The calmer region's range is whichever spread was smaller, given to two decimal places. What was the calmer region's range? 0.10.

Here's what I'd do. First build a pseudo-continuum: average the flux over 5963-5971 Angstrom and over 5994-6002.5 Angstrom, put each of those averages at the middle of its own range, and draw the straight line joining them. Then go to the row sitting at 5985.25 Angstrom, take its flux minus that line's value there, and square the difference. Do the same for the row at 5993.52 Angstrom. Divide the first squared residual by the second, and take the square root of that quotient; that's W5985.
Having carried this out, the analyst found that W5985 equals 1.6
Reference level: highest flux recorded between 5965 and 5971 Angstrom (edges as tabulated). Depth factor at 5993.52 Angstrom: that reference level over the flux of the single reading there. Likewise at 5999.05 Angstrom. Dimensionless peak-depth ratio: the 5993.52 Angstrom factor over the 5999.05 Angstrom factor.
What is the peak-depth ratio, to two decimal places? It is 1.07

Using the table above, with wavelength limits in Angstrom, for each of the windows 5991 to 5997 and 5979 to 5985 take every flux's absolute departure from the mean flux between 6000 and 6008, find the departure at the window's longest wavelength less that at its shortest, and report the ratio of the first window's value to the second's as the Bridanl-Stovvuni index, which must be -0.1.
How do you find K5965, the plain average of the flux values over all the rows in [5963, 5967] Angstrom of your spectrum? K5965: 5.99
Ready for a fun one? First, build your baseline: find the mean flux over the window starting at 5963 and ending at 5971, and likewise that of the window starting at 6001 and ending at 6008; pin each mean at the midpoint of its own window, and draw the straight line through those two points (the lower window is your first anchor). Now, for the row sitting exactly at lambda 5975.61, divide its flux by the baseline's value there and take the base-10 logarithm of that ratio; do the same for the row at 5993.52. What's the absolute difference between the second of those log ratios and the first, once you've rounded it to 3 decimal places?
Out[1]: 0.001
